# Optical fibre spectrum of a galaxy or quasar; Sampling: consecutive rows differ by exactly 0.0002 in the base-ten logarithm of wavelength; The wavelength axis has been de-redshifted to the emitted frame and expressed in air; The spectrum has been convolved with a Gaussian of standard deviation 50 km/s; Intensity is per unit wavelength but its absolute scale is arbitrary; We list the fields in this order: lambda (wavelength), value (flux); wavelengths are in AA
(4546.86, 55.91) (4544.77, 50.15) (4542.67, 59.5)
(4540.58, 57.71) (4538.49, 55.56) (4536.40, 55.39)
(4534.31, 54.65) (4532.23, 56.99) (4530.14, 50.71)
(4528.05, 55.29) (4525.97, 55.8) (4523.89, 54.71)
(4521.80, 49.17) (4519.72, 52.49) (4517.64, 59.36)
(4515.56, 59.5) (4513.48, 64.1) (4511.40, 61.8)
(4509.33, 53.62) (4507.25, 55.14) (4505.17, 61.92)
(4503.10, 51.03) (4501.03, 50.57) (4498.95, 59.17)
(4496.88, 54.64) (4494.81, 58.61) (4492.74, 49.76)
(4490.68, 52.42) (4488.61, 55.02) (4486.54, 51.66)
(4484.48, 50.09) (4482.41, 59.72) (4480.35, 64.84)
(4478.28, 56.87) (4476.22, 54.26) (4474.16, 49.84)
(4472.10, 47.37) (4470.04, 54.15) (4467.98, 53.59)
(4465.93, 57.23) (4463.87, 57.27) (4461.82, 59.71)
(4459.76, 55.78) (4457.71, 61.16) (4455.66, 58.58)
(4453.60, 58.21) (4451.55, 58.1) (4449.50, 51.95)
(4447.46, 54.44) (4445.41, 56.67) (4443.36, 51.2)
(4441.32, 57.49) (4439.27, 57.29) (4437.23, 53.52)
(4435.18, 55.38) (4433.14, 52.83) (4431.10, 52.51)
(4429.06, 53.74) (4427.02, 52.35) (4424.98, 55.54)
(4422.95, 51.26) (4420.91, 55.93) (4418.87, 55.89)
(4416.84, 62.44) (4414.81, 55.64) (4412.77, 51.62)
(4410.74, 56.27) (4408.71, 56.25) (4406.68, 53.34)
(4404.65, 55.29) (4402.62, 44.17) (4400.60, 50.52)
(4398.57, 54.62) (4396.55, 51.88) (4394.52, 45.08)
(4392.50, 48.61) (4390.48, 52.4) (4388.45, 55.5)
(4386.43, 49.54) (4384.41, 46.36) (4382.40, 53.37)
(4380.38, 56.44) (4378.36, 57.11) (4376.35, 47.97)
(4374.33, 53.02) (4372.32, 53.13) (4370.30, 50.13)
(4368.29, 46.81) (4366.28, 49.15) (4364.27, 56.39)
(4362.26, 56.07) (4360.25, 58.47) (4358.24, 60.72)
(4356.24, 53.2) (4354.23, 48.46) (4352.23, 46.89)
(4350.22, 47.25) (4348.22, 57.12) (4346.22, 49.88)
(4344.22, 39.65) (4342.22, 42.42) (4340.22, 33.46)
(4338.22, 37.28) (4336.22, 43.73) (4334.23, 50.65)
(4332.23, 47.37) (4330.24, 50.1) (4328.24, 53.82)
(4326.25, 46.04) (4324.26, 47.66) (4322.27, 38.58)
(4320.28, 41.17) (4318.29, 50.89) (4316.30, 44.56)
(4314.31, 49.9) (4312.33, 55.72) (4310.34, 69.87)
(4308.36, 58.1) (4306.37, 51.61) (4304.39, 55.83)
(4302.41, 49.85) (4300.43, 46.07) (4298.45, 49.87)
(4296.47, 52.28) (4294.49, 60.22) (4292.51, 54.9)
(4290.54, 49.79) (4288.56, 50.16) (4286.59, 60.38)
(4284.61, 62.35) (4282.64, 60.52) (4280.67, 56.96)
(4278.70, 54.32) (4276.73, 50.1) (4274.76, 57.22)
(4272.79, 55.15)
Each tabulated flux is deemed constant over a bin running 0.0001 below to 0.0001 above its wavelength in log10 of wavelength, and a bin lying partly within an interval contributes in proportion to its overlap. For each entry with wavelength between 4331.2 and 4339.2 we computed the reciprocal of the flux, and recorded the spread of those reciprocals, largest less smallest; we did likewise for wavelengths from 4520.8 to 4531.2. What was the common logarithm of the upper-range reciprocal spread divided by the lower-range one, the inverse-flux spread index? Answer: -0.5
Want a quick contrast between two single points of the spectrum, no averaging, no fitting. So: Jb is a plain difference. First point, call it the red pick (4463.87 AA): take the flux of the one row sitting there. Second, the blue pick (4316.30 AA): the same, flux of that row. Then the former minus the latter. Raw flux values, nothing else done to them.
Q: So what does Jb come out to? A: 13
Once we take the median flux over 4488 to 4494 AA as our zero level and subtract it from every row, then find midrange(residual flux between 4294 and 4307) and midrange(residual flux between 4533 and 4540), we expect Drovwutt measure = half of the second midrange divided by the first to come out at 1.9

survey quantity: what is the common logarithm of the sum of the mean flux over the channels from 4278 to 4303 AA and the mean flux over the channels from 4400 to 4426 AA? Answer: 2.036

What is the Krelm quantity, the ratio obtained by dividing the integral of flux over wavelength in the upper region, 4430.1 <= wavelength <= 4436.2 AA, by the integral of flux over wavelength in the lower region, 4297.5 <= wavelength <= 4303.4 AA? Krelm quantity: 1.14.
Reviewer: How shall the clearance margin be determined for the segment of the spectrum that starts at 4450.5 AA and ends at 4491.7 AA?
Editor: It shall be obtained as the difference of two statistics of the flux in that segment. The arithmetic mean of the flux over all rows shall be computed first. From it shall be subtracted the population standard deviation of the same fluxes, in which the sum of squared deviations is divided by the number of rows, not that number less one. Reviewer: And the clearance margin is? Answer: 52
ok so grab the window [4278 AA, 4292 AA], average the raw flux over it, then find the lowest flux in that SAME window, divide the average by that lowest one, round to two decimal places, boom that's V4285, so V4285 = 1.13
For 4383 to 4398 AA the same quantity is 1.11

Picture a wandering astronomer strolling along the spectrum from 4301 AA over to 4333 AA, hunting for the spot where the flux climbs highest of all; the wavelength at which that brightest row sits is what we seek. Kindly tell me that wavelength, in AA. 4310.34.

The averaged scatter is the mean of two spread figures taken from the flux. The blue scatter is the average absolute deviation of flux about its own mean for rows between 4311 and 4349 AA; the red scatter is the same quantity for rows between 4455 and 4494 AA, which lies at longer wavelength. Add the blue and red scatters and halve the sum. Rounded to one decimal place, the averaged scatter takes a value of 4.4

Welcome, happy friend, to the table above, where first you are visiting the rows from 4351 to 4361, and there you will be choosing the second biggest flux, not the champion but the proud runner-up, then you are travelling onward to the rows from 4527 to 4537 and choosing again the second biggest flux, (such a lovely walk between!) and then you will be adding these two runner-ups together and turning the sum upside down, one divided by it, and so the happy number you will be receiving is 0.0088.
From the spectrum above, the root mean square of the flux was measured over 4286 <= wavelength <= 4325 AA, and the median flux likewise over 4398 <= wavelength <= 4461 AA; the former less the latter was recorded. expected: -3.0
